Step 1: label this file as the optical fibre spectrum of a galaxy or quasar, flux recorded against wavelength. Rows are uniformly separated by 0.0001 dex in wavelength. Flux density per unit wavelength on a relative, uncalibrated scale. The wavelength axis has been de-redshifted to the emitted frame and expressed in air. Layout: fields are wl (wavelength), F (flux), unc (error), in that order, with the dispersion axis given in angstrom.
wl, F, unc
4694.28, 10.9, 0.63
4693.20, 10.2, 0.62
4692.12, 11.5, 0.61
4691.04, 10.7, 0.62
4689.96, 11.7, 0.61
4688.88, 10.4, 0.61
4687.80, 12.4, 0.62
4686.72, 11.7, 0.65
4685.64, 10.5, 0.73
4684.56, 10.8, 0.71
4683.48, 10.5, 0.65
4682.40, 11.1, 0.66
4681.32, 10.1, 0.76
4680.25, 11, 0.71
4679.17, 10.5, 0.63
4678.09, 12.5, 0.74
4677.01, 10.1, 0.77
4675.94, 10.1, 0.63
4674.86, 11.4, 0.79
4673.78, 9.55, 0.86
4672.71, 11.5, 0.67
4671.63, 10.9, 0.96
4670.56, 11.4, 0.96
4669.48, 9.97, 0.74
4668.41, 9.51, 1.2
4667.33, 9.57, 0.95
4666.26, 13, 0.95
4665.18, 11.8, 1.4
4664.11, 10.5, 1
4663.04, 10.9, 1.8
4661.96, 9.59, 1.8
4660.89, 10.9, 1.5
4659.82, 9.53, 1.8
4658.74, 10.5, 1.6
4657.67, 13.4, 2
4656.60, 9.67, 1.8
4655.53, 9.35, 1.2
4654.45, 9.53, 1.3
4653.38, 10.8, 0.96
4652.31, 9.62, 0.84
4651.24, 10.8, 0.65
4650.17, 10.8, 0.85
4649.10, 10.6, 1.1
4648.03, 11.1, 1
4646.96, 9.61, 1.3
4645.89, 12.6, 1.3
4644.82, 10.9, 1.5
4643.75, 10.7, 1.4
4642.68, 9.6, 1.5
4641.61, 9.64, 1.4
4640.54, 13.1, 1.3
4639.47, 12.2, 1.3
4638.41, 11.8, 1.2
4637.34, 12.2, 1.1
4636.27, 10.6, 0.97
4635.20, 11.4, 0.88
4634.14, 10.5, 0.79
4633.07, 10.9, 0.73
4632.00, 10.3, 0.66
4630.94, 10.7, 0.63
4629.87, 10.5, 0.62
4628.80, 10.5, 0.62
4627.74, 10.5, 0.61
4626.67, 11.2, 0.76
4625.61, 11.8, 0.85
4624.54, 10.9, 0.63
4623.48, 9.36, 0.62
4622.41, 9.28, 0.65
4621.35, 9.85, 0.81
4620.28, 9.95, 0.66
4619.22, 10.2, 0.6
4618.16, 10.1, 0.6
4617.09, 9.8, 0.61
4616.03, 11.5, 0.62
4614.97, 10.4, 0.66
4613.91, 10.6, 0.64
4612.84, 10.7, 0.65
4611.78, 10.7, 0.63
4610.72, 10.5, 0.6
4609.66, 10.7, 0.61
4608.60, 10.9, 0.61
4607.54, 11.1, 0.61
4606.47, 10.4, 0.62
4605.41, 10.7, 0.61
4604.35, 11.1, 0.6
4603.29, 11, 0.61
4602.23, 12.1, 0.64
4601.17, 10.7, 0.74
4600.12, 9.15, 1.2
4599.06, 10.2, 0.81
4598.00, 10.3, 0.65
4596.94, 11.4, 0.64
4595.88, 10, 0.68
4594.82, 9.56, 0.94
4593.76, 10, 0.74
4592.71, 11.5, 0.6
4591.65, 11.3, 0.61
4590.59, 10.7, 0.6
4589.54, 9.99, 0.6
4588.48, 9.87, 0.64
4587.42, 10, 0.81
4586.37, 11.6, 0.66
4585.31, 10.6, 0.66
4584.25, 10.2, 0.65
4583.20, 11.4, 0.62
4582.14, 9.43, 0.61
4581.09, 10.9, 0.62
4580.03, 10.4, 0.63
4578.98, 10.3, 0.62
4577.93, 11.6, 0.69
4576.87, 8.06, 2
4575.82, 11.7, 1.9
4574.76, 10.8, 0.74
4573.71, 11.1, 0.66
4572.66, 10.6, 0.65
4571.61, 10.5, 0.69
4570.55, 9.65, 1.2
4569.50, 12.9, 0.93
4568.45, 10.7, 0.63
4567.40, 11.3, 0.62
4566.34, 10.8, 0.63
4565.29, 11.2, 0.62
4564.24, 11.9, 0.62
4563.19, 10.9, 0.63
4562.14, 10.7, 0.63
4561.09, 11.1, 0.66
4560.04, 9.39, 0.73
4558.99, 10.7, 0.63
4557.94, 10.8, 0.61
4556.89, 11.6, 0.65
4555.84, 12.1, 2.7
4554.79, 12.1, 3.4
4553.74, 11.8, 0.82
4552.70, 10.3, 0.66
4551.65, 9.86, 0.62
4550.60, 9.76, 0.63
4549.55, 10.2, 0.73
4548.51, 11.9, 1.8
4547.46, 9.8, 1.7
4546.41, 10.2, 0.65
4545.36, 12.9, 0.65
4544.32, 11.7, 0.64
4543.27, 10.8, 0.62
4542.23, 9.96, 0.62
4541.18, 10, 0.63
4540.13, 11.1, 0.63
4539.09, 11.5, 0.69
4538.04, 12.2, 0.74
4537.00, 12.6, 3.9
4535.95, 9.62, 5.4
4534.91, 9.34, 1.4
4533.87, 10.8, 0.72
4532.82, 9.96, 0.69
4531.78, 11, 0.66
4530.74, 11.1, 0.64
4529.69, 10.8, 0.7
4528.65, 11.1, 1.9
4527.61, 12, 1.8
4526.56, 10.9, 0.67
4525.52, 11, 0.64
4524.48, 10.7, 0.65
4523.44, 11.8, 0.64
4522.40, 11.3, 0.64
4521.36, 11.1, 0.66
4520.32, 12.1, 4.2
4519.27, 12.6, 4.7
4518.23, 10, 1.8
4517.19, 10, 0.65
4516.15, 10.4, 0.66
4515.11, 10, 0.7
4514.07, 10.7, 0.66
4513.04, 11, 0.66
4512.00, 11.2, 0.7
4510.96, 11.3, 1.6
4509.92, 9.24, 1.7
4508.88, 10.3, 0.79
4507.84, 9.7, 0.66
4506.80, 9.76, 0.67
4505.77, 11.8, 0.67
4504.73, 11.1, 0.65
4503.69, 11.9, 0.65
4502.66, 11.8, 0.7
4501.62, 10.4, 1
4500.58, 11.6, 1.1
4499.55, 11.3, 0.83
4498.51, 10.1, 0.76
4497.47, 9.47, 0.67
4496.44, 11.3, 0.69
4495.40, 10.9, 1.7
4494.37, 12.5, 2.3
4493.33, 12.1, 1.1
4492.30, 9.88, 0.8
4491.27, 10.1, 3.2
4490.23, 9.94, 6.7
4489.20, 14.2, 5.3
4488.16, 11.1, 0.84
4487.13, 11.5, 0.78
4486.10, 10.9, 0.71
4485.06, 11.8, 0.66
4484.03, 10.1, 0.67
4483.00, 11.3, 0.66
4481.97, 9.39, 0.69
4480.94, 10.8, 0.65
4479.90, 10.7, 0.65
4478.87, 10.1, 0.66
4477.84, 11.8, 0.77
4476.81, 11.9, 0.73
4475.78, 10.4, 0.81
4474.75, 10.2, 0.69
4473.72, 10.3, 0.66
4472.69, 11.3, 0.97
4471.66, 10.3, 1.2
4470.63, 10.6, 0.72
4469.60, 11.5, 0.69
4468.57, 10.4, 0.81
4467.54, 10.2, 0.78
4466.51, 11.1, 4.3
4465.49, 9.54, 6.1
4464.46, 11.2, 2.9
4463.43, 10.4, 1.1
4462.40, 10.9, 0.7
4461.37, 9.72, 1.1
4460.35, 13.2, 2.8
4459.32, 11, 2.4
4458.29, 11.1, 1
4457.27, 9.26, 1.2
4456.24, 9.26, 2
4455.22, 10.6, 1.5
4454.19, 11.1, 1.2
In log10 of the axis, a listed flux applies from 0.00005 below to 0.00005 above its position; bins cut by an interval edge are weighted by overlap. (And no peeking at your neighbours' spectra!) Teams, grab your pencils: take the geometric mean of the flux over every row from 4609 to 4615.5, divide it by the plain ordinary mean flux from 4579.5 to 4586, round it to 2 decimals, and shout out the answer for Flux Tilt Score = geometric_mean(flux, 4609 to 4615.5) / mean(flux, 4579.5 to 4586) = 1.01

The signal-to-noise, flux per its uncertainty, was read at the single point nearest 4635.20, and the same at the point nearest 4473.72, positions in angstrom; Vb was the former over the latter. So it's 0.83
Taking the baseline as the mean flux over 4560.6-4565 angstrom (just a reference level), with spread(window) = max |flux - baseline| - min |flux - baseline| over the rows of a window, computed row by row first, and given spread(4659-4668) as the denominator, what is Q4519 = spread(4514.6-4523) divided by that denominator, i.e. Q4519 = 0.87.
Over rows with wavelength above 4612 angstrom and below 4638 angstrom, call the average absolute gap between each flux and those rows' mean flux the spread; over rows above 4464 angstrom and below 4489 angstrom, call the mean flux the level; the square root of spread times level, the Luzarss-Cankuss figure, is 2.4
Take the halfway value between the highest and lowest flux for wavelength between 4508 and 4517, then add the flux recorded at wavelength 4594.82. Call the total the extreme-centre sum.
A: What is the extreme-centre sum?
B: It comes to 19.8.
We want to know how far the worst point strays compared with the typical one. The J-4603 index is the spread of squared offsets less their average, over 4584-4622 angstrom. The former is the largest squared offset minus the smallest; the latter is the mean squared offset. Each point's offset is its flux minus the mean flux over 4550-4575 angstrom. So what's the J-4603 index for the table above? 2.6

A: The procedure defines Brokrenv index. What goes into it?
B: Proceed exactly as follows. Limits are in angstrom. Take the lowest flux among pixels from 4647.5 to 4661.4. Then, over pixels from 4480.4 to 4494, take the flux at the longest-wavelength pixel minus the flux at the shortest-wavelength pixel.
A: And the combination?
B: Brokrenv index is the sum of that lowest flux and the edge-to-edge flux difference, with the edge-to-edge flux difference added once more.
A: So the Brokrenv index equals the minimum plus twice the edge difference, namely 12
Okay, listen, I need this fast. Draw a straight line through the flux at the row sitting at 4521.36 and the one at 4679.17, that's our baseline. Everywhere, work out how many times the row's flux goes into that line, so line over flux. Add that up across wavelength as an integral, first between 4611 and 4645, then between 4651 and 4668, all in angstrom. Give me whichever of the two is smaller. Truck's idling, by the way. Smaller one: 17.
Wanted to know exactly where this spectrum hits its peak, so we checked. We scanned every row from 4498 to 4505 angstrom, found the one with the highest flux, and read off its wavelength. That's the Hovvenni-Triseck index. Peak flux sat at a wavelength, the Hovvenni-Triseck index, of 4503.69 angstrom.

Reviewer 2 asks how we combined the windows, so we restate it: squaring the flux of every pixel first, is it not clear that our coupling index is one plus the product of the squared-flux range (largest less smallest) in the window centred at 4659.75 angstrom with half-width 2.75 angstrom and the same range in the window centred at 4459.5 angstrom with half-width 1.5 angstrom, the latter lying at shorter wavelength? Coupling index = 4725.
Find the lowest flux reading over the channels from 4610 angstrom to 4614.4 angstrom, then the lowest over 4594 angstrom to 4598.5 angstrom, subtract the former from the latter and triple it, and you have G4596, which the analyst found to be -2.82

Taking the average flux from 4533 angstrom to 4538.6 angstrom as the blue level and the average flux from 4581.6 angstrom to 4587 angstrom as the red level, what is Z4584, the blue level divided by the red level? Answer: 1.02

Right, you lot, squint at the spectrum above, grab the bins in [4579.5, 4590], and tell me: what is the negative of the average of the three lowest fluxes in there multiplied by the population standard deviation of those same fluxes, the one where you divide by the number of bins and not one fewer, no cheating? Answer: -6.4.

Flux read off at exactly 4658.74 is 10.5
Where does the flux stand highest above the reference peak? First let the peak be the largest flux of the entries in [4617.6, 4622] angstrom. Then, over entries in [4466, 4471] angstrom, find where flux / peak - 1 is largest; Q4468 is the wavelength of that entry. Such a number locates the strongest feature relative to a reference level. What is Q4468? 4469.60 angstrom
